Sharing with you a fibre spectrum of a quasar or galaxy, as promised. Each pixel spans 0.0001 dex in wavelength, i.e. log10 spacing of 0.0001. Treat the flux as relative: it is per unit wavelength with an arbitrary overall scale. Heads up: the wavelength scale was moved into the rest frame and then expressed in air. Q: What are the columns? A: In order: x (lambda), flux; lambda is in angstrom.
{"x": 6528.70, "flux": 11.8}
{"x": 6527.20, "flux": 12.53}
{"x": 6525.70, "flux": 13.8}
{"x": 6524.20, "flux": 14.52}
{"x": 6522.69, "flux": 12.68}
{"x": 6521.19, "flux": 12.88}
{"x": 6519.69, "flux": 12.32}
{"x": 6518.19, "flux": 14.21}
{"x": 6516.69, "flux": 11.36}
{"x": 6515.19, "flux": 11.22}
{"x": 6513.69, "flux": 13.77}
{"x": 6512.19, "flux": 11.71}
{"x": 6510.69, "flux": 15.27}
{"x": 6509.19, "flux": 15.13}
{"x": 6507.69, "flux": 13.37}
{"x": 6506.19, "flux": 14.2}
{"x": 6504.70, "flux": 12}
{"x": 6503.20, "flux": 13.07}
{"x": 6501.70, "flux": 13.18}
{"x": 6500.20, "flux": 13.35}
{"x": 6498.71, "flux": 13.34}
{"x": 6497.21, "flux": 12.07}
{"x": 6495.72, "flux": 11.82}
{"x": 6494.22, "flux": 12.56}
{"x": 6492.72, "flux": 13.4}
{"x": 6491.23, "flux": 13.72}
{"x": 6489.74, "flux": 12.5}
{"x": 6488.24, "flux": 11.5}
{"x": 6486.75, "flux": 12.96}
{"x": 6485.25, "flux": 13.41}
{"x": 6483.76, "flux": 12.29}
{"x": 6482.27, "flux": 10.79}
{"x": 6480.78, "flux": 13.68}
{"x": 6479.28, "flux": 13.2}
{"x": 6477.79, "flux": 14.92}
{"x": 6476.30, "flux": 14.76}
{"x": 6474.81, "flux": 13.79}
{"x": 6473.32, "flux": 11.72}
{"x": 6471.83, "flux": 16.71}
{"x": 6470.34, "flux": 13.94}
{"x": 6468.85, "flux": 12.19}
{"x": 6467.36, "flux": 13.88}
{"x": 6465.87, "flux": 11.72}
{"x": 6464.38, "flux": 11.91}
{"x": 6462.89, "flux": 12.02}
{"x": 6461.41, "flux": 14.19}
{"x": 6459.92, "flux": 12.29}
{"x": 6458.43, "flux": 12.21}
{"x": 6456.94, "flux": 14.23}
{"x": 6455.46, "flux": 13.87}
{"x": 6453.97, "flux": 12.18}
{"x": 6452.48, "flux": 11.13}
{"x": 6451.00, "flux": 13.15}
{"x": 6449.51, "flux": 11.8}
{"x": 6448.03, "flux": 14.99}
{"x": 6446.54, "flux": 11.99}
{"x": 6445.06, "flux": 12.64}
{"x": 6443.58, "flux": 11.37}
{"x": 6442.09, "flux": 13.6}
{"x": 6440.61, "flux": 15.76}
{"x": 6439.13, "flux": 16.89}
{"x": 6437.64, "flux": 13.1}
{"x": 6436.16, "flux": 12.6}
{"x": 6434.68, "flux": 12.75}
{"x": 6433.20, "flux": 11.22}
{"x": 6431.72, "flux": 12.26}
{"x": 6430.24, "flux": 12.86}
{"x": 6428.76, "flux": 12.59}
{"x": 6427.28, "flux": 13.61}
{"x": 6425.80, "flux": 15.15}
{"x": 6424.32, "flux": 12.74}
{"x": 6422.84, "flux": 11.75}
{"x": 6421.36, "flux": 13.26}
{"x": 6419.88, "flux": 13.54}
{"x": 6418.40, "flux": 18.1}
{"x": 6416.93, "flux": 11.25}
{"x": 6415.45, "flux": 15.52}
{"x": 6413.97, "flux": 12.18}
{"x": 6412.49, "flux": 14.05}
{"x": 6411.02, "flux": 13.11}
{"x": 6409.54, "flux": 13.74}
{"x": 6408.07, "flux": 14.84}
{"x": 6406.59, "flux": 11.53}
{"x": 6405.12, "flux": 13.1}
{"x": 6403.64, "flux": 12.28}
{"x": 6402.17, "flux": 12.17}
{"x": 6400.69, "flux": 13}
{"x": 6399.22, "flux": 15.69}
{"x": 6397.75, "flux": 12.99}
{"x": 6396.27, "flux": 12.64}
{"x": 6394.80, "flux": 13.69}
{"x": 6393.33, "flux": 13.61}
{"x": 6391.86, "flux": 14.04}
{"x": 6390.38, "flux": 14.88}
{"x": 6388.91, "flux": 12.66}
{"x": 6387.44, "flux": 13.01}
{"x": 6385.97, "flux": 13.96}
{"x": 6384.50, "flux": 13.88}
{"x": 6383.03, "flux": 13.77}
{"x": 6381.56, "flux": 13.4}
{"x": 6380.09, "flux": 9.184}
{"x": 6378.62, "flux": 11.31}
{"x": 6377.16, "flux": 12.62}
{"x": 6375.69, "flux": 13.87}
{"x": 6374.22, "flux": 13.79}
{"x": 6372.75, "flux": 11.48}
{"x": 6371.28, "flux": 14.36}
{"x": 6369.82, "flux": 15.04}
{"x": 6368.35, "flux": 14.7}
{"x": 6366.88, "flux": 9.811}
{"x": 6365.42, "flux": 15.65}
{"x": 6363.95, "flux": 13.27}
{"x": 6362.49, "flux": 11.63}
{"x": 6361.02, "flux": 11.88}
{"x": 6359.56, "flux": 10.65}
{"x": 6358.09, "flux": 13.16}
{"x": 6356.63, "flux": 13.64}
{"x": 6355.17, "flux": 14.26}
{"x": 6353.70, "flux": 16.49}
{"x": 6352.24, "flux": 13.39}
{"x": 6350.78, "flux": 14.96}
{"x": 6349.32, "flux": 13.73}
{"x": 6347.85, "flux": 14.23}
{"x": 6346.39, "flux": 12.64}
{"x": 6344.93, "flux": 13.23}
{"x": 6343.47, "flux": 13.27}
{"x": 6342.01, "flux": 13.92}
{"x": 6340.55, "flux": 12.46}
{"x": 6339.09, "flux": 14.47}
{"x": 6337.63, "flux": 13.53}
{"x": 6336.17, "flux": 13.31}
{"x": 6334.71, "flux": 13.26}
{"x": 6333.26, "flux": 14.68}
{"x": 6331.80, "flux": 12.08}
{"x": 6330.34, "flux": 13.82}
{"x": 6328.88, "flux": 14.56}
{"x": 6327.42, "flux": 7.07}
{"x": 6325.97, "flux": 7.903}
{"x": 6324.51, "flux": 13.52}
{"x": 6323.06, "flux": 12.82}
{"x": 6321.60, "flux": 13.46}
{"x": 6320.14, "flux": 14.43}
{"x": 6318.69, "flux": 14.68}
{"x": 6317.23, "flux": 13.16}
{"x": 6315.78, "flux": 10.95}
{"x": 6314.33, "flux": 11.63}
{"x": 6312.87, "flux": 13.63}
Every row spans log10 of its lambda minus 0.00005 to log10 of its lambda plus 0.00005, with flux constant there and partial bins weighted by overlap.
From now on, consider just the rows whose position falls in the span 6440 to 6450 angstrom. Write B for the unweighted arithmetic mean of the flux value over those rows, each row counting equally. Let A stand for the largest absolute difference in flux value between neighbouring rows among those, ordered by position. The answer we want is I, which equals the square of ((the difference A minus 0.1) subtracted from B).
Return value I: 101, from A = 3.2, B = 13.2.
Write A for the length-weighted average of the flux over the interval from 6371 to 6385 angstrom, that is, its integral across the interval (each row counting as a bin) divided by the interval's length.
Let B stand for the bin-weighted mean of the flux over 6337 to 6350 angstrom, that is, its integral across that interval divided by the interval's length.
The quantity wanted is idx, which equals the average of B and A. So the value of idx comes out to 13.09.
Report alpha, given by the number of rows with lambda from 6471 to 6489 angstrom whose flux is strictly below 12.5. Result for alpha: 4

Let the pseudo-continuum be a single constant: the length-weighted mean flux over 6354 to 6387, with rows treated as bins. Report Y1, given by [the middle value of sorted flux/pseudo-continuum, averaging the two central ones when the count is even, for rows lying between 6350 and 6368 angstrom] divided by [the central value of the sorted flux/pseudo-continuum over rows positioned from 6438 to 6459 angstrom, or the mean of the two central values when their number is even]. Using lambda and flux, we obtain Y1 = 1.03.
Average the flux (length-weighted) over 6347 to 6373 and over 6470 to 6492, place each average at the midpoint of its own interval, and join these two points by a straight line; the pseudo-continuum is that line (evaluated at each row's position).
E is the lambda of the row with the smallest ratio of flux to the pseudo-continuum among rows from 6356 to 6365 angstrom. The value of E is 6359.56 angstrom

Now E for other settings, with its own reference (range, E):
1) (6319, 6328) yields 6327.42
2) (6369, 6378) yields 6372.75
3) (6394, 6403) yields 6402.17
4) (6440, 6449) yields 6443.58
